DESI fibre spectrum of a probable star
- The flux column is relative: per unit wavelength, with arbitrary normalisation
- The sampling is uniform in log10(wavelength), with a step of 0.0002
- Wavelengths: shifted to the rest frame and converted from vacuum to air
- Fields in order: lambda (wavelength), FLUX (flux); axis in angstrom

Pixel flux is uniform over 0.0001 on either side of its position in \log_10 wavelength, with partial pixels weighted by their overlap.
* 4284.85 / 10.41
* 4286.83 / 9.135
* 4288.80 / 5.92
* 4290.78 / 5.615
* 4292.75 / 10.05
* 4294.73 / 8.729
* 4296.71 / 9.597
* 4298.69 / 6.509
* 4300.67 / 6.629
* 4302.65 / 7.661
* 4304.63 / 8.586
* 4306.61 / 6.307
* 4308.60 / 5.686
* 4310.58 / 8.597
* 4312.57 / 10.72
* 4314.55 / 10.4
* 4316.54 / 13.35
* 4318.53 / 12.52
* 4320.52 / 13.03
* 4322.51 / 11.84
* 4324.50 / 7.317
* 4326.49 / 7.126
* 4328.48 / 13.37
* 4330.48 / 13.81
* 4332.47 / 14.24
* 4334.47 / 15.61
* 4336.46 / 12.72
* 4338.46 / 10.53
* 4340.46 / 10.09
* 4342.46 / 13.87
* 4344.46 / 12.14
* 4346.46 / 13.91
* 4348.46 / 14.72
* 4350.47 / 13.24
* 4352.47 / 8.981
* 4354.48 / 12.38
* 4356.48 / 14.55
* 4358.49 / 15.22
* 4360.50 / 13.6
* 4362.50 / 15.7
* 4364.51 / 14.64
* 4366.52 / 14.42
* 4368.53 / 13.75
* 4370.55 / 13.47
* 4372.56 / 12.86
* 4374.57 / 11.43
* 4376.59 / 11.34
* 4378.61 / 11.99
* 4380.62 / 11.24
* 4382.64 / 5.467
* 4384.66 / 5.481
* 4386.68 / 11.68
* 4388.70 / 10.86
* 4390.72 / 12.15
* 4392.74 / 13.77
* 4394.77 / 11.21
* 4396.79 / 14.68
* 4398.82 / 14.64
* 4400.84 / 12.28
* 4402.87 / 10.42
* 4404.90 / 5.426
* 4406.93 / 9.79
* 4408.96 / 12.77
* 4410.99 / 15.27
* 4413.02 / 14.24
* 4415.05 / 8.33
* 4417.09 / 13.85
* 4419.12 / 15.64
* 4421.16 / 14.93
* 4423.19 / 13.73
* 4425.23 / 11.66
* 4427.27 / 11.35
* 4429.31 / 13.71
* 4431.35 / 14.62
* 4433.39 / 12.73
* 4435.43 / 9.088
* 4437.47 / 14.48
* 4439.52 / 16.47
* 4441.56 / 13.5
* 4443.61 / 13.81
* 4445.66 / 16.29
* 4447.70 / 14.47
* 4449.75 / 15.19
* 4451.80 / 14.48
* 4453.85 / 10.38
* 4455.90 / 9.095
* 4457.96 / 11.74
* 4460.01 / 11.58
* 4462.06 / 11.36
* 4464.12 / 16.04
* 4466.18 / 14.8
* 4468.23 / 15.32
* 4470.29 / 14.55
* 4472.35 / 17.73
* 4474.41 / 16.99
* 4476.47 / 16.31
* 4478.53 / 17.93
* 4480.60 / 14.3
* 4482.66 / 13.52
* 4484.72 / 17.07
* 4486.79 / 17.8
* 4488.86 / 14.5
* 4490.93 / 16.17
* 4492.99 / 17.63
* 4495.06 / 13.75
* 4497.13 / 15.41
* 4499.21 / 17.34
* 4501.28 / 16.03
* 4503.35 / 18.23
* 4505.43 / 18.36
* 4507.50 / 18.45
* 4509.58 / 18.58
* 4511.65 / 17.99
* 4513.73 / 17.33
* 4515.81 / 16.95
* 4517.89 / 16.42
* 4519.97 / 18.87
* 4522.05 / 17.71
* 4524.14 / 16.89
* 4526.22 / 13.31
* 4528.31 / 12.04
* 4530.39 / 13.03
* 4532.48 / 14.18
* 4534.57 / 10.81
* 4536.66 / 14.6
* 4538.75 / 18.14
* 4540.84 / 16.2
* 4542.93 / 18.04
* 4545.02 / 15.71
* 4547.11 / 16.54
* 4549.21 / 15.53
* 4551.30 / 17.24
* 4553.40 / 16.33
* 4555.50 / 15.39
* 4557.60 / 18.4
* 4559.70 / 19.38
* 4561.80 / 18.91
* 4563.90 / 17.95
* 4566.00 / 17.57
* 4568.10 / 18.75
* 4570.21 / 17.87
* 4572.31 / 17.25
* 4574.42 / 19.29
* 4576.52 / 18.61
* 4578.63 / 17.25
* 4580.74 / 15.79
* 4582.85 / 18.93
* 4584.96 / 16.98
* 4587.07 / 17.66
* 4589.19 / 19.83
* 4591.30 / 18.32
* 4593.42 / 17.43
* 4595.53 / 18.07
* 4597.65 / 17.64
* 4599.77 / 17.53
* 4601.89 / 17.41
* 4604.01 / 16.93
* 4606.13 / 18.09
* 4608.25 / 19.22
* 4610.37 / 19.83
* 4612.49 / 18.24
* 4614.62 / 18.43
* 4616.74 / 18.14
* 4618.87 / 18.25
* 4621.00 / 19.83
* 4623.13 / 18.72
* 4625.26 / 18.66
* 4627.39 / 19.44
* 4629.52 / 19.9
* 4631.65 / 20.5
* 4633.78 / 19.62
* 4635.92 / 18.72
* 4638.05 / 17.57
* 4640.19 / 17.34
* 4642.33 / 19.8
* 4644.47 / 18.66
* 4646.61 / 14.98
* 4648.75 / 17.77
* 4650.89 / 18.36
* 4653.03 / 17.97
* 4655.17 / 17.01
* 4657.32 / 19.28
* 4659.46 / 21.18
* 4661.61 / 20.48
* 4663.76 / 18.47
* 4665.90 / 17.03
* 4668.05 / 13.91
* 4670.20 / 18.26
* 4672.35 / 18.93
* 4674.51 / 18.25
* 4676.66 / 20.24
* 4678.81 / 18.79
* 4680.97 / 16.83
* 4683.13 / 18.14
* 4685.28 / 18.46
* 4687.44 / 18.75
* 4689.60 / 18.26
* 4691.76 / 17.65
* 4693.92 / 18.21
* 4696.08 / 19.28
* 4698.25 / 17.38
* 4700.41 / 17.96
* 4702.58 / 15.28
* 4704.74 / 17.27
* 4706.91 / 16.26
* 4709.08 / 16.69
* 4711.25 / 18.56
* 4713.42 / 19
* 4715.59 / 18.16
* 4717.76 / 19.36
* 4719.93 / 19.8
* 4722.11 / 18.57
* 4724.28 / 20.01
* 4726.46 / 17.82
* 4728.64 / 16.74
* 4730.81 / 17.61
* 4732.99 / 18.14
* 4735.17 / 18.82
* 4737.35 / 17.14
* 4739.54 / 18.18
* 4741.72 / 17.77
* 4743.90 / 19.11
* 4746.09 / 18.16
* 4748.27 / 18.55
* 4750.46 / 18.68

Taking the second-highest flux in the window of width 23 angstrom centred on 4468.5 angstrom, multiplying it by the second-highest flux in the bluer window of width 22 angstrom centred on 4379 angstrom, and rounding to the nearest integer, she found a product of 239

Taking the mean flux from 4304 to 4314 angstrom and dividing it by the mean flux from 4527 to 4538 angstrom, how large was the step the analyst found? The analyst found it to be 0.62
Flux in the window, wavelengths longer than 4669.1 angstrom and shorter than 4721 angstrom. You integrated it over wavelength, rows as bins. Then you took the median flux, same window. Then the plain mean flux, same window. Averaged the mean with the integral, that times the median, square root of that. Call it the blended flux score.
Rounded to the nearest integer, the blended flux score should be 94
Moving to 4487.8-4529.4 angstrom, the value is 78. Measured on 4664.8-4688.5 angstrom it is 64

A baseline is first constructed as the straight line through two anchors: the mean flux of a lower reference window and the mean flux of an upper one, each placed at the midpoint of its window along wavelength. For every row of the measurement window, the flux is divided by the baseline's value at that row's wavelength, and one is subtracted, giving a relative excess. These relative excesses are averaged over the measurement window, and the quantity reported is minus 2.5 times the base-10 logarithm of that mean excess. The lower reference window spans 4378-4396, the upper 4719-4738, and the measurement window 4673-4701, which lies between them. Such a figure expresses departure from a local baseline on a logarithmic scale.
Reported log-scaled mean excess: 3.1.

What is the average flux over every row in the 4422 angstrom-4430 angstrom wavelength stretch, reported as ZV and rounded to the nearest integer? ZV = 13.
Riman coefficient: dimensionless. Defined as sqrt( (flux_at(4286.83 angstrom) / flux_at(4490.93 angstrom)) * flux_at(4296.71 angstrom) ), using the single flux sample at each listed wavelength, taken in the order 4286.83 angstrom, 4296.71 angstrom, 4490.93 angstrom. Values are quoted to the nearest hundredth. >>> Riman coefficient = 2.33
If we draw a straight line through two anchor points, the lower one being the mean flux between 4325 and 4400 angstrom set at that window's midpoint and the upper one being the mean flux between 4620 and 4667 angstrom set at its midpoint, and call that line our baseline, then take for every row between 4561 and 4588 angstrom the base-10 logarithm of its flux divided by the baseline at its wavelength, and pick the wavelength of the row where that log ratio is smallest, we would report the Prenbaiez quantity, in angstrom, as 4580.74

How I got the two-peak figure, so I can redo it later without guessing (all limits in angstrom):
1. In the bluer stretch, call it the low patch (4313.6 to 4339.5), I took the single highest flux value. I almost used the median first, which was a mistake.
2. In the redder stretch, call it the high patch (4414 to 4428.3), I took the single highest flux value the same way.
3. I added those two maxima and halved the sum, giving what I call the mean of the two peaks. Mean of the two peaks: 15.6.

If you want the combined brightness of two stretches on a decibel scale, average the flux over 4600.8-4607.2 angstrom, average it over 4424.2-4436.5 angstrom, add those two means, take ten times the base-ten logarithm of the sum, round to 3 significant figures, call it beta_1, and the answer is 14.7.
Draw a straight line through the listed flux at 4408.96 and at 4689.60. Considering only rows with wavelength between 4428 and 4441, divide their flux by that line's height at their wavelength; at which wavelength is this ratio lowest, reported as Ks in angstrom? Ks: 4435.43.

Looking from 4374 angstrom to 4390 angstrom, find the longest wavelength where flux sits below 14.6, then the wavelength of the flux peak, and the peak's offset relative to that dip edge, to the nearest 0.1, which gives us -10.1 angstrom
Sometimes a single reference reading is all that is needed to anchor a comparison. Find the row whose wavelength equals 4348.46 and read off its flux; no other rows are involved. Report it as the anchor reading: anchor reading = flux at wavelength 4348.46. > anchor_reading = 14.72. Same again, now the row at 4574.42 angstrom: 19.29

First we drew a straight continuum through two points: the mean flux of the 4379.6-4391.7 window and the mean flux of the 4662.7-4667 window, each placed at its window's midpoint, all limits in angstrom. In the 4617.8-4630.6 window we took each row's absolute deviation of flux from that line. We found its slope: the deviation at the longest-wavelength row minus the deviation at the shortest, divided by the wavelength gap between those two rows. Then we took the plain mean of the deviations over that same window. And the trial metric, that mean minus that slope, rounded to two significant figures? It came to 2.5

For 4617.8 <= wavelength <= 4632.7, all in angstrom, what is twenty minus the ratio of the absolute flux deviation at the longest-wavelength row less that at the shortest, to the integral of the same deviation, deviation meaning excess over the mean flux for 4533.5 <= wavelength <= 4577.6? 19.93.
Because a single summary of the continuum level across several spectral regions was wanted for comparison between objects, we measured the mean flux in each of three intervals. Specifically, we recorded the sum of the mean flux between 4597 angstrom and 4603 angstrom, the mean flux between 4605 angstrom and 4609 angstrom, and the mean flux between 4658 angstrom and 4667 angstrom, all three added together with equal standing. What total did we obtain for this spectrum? 55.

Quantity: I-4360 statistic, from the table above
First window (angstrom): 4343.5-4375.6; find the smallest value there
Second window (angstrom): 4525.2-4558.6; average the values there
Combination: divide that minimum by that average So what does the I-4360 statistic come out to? 0.6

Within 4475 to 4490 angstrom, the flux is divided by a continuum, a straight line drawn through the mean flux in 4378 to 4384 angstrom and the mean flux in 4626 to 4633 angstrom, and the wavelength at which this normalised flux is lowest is 4482.66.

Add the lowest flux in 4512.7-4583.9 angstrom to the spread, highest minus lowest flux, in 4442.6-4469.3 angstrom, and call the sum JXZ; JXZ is 18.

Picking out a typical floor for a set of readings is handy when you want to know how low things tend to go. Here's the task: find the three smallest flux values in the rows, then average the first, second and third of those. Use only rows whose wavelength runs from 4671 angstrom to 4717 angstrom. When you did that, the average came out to 16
